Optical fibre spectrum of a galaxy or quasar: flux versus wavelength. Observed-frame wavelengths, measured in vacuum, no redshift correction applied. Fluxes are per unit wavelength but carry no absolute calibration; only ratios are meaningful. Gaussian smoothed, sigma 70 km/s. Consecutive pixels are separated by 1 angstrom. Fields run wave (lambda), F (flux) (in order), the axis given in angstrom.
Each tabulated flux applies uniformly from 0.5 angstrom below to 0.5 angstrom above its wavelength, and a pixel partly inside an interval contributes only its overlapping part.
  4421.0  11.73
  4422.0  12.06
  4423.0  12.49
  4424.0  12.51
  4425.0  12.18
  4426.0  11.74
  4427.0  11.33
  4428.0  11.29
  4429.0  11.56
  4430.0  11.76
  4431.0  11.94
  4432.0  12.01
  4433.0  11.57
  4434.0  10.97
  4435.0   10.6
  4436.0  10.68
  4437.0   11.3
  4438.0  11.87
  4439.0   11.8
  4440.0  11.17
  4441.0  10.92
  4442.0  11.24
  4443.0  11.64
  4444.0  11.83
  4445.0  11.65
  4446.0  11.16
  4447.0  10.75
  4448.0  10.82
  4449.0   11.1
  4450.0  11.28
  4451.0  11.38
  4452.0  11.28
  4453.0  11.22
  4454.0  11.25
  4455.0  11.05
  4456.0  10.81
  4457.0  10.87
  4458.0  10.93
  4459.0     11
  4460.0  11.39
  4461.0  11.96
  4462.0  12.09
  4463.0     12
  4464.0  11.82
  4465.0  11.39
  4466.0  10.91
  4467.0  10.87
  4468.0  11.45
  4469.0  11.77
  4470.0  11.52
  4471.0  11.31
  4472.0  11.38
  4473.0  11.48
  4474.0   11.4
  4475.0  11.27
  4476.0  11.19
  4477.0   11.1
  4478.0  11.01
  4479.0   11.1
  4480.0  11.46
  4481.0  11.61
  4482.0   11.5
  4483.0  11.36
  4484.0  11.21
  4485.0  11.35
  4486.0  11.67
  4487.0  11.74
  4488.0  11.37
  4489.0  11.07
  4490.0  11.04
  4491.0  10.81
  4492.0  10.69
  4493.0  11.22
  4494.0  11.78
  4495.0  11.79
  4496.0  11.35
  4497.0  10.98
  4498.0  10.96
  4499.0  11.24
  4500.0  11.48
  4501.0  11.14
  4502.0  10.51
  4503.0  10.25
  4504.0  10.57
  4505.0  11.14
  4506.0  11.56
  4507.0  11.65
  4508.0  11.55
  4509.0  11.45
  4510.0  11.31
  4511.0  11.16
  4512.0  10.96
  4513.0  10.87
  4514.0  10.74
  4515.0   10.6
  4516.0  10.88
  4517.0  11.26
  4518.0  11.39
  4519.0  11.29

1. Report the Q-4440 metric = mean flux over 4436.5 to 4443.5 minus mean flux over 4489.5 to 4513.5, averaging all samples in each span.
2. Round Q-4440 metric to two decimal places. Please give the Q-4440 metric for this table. 0.28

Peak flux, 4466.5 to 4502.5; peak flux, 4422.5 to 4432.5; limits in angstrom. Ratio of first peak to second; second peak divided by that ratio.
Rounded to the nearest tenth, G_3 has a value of 13.3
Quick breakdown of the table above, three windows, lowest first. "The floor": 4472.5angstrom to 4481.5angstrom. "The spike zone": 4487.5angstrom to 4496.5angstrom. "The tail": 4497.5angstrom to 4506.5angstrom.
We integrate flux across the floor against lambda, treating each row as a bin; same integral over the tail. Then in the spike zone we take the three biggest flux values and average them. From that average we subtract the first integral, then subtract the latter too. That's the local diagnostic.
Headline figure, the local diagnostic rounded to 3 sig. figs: -189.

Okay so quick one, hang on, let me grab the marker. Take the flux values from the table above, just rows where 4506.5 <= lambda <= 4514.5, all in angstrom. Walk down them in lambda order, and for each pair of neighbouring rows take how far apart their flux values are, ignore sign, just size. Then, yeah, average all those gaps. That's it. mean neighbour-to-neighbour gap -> 0.13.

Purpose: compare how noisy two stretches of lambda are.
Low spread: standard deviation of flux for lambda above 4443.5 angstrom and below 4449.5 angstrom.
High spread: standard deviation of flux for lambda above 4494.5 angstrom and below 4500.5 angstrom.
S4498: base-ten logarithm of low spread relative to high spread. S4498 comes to 0.14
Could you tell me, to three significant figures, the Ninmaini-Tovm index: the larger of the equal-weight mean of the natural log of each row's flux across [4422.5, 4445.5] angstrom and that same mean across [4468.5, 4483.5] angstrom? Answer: 2.45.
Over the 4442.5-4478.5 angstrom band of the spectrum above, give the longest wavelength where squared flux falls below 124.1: 4478.0 angstrom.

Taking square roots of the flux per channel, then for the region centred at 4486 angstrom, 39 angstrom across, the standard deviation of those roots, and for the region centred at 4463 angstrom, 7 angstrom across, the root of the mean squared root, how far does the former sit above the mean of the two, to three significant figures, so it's -1.68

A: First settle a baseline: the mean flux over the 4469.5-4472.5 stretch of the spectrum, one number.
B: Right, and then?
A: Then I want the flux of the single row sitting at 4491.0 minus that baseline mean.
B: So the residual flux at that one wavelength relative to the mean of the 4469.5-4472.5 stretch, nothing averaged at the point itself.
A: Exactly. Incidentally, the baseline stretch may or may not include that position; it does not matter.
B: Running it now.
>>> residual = -0.59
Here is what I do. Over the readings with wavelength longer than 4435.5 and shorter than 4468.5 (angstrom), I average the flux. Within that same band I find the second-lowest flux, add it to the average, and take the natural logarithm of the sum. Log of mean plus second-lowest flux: 3.09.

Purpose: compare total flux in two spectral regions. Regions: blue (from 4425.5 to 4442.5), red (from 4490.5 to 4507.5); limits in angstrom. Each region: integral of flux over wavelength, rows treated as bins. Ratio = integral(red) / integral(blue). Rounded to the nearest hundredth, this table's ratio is 0.98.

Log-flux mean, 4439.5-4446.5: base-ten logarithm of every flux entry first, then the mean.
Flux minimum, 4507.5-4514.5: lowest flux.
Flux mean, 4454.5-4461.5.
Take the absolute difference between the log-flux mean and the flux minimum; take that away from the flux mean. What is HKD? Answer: 1.46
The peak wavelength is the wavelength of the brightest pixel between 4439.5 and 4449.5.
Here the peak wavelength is 4444.0 angstrom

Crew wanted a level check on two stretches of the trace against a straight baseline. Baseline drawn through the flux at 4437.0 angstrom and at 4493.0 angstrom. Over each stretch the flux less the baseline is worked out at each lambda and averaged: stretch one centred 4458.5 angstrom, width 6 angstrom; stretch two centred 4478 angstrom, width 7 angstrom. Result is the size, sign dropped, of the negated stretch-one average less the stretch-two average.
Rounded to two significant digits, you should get 0.10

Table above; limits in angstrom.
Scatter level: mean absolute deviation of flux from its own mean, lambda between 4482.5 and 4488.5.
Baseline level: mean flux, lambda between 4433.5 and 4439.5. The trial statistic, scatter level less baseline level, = -11.03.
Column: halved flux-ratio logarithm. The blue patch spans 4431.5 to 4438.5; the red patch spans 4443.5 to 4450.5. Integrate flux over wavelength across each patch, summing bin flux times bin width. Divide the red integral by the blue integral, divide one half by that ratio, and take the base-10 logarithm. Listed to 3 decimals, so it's -0.299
